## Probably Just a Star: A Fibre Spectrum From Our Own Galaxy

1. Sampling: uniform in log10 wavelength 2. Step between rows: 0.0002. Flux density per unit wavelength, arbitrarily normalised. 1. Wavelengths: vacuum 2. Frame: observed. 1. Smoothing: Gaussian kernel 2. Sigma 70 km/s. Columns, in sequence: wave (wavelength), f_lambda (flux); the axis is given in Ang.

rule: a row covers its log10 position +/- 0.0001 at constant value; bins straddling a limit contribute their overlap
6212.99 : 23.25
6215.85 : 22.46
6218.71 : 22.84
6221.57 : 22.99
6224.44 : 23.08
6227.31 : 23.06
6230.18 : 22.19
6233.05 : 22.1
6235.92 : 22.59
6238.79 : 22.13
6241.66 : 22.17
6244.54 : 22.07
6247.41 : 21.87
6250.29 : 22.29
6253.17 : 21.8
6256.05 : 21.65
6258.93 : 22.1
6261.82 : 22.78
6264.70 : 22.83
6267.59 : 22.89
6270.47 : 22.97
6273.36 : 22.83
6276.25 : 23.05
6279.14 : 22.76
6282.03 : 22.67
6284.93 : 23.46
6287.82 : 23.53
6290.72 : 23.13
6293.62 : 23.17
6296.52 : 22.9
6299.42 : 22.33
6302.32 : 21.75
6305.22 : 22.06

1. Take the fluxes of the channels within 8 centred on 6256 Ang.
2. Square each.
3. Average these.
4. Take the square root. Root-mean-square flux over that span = 21.9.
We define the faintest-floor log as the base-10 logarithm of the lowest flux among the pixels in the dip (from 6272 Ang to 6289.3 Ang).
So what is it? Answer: 1.36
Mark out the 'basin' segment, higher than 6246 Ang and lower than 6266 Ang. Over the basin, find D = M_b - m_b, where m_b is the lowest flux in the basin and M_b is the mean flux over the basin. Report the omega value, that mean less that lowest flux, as 0.5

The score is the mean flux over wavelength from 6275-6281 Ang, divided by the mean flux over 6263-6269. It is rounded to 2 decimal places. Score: 1.00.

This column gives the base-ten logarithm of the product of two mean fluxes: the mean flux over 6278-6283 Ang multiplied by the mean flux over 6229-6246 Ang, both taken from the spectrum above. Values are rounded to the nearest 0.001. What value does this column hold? 2.703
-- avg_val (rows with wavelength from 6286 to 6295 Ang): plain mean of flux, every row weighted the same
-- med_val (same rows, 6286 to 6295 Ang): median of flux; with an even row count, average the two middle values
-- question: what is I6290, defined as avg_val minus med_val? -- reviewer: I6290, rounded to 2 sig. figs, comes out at 0.11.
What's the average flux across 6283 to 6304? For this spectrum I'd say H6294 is 22.9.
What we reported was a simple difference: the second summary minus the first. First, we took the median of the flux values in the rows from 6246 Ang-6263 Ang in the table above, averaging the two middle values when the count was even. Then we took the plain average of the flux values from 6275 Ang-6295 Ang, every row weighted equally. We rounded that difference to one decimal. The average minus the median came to 1.1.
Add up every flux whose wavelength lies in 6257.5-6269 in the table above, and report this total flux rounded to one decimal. 90.6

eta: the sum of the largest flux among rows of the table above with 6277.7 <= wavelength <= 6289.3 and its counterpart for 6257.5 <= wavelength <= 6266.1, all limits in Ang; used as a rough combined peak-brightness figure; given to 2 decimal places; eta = 46.36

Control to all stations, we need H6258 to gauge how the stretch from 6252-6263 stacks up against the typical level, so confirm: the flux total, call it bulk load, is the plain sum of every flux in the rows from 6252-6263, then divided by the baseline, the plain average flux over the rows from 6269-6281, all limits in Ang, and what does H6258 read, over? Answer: 3.86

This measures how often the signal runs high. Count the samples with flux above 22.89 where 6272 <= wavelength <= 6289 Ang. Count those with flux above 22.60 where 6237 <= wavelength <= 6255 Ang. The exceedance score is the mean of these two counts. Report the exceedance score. 1.5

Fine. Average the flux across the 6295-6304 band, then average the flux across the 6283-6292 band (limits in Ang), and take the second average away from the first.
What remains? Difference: -1.0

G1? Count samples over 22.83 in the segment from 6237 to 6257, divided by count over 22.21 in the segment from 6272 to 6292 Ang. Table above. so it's 0.0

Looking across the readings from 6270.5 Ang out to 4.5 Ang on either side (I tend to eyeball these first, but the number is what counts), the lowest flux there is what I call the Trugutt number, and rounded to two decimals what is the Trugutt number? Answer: 22.83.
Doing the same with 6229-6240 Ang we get 22.10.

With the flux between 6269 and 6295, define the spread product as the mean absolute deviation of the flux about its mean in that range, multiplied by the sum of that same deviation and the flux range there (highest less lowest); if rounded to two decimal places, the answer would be 0.25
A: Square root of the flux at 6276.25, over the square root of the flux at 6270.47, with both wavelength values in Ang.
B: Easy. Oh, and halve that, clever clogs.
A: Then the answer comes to 0.501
